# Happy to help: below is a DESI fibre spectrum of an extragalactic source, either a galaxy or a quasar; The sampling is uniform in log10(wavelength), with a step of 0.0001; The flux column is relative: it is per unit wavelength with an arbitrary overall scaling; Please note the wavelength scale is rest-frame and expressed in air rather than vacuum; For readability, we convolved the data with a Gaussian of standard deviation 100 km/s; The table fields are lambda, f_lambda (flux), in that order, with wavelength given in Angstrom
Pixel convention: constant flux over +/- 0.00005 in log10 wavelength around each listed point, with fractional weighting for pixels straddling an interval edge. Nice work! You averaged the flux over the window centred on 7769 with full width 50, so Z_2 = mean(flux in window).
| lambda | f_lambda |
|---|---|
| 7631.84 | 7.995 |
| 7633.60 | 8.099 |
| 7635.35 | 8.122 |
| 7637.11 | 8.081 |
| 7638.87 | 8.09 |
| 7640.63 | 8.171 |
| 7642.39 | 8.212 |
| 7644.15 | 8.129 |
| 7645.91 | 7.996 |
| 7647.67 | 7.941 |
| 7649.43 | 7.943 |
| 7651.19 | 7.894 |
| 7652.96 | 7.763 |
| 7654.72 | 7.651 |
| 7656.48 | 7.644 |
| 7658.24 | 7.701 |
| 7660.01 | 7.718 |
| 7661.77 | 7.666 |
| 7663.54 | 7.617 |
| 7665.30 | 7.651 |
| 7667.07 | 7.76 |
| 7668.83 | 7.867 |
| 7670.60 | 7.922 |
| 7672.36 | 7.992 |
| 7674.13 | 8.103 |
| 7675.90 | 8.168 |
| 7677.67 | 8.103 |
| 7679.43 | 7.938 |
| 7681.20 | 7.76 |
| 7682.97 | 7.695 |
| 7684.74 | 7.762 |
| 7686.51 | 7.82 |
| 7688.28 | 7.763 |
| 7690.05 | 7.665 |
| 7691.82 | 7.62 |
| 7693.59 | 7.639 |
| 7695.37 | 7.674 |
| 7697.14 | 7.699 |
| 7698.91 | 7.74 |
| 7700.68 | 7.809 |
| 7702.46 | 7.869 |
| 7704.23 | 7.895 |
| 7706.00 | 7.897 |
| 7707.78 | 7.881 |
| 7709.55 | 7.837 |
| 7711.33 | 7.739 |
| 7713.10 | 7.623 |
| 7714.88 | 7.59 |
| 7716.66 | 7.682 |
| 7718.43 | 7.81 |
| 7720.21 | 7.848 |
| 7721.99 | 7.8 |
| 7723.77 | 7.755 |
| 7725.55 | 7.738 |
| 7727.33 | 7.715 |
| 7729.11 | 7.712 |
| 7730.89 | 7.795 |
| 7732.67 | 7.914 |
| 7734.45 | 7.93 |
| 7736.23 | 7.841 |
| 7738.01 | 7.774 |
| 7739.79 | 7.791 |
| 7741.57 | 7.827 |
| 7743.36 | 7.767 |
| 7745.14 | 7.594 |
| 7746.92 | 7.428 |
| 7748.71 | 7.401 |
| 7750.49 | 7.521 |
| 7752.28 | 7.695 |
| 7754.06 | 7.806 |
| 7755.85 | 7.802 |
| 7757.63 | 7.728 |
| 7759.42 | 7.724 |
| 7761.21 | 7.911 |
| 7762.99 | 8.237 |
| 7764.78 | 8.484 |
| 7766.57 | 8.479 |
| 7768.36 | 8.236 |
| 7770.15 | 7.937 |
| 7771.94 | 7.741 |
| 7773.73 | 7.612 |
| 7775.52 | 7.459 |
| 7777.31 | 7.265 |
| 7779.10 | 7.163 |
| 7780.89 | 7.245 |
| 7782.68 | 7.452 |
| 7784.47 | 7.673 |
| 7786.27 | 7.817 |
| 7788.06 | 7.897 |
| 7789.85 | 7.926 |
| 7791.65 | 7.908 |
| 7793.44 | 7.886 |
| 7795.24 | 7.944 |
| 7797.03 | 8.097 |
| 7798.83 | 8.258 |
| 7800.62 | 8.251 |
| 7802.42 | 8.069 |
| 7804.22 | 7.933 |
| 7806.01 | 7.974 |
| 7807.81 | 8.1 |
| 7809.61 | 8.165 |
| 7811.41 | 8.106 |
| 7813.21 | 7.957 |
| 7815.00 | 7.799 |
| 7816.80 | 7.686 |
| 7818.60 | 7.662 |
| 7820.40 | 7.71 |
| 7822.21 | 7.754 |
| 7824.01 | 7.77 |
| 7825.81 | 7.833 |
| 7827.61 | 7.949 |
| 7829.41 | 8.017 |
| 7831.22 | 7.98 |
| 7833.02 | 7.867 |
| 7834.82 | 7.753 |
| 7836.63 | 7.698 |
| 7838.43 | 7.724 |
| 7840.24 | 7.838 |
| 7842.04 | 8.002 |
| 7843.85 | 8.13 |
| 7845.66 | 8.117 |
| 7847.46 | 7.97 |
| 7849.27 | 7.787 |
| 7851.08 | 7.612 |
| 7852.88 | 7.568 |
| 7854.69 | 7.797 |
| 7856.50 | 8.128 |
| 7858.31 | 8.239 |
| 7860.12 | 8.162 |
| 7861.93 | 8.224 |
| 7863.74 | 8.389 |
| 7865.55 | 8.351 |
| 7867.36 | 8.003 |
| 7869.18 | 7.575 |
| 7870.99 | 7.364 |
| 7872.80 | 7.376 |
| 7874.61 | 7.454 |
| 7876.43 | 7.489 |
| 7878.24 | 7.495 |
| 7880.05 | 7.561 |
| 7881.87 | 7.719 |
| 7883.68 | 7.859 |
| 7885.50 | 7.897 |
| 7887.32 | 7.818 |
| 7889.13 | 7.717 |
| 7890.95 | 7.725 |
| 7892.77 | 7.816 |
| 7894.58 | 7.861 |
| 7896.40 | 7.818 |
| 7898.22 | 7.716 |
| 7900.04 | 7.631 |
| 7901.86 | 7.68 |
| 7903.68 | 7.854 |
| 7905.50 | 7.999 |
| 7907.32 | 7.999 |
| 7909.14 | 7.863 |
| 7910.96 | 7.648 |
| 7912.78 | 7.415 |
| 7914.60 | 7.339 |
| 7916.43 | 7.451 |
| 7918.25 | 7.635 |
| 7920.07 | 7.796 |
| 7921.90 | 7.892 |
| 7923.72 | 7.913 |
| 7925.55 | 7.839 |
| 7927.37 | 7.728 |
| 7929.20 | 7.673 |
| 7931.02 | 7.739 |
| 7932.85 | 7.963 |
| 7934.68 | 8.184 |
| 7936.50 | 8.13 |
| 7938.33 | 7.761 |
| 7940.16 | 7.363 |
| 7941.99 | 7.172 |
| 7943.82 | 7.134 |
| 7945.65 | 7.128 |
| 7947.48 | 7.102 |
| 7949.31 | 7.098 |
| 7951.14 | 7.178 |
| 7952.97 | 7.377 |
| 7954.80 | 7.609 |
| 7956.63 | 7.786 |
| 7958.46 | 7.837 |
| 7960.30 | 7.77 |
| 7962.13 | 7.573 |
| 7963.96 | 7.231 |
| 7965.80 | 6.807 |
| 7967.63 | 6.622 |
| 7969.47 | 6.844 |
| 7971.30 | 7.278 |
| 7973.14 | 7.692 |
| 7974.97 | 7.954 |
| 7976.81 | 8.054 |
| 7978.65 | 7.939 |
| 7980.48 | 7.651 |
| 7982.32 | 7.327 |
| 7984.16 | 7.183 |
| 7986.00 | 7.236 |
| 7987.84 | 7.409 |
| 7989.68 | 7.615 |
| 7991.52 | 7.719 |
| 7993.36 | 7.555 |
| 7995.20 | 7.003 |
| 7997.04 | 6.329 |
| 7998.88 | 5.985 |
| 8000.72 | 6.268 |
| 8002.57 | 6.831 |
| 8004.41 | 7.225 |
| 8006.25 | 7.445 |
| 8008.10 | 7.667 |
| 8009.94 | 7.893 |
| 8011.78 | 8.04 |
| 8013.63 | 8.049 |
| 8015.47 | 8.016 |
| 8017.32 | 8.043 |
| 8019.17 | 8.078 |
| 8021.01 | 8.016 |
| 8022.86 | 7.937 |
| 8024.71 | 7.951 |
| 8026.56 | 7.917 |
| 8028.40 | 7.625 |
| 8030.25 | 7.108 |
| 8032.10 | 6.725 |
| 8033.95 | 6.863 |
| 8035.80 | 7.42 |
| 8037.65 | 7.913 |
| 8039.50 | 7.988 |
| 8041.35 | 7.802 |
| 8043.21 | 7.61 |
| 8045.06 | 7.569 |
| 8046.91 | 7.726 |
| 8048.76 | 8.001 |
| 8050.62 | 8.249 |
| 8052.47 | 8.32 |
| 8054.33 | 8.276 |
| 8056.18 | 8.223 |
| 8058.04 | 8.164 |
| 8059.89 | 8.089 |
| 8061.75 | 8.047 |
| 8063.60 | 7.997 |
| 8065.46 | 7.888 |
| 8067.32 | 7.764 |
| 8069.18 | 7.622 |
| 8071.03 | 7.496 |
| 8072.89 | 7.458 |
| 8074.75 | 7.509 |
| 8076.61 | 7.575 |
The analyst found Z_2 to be 7.75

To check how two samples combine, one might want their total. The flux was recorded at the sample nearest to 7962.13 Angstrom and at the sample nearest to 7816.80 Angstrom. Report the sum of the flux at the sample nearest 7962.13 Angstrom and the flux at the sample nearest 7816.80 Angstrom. 15.3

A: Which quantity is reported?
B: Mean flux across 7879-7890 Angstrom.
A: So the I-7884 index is 7.8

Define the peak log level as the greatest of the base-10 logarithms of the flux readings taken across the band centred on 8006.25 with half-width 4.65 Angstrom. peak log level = 0.897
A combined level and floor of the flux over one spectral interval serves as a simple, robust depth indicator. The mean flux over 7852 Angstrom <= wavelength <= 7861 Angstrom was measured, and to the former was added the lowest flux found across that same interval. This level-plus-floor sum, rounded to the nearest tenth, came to 15.5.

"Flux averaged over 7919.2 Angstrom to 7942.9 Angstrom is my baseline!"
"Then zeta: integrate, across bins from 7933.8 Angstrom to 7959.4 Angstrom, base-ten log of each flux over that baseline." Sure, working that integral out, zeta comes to -0.44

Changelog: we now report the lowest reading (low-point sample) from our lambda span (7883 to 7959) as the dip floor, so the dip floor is 7.098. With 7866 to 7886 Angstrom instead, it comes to 7.364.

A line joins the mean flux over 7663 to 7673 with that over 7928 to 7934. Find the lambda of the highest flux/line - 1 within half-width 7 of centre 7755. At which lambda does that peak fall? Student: 7761.21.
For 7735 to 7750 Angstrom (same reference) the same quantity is 7736.23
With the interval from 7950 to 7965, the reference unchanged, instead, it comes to 7958.46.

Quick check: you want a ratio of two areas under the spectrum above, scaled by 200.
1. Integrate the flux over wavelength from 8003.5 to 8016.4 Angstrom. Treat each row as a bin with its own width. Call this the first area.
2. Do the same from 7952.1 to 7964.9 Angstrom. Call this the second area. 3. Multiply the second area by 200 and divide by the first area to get 194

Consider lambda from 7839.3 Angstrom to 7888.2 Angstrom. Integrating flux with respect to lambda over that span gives 384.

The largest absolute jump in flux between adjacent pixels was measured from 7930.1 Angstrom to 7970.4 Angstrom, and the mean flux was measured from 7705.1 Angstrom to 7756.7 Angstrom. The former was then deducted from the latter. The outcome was 7.32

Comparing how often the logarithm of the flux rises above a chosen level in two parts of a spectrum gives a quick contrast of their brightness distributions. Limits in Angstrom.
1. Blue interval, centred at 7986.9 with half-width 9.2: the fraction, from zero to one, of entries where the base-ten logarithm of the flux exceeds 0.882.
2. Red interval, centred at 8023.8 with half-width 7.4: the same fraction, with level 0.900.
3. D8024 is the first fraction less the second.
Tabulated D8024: -0.20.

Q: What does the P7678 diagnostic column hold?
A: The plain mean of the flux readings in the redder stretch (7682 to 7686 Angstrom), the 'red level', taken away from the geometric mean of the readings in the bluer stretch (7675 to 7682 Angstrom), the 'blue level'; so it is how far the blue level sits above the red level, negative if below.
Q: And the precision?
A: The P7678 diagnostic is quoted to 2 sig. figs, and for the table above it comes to 0.26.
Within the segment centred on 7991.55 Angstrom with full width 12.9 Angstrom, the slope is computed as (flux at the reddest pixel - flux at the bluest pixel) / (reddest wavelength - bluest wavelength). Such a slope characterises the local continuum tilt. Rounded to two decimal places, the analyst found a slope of -0.08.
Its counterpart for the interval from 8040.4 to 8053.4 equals 0.05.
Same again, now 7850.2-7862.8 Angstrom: 0.06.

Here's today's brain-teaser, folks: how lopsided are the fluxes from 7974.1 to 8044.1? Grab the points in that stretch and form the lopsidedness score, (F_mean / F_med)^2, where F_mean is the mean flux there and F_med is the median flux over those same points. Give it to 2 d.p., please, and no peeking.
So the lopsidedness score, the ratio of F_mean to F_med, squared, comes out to 0.97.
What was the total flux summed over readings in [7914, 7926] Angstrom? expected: 53.9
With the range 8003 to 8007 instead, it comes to 14.7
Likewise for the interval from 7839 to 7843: 15.8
